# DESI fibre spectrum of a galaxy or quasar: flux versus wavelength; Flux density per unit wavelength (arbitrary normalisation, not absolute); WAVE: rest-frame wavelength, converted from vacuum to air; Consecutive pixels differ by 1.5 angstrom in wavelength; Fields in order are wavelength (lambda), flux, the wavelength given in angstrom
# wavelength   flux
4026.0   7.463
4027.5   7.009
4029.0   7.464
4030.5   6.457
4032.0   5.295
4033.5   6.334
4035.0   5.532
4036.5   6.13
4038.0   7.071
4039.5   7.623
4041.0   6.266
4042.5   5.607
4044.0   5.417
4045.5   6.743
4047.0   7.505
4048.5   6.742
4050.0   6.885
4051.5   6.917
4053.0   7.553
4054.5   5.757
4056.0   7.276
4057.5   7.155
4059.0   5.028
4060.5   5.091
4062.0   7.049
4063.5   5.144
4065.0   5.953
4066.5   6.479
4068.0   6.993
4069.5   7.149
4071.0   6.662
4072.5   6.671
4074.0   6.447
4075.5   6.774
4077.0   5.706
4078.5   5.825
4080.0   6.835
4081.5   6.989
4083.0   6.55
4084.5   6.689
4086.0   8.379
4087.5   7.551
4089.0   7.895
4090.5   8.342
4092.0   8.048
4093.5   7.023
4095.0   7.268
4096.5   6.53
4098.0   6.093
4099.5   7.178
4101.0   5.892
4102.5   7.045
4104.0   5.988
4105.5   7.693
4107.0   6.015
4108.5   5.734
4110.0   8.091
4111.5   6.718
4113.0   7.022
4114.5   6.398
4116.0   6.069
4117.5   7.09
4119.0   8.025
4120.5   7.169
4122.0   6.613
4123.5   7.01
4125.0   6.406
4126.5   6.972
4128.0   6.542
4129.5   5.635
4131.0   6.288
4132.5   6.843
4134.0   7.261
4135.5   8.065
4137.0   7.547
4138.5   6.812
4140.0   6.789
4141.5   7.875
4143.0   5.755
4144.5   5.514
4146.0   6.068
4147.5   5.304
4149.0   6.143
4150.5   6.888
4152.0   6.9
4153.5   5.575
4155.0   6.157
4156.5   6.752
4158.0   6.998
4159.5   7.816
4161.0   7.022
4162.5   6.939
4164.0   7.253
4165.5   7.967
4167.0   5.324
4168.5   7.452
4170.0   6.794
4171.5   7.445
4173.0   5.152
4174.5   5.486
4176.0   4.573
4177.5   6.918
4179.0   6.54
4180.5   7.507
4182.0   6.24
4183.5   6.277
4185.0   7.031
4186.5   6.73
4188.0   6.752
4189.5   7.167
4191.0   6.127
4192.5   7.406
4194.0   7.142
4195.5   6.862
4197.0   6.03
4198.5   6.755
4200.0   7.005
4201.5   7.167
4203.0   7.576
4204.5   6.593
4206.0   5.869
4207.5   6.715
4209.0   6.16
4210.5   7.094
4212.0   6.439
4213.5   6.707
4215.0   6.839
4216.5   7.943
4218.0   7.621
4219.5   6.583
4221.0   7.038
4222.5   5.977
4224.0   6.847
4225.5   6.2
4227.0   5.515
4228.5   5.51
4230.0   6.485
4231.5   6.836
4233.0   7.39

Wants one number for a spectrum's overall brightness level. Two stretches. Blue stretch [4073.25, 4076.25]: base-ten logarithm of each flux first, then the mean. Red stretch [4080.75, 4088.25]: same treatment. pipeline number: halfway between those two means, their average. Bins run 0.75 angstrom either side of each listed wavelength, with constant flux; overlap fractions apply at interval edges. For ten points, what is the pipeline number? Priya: 0.839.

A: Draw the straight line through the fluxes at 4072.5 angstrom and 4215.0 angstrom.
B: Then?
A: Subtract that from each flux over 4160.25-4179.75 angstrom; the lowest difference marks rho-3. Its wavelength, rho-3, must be 4176.0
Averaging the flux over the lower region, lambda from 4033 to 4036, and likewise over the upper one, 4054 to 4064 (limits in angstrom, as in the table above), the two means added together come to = 12.0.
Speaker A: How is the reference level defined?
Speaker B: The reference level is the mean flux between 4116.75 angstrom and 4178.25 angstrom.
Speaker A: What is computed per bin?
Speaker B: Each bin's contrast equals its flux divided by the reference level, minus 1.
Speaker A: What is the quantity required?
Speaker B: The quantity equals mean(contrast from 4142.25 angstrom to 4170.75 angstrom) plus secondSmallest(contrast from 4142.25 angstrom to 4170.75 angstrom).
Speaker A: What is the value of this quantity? -0.22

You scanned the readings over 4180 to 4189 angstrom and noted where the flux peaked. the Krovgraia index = 4180.5 angstrom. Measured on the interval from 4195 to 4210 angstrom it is 4203.0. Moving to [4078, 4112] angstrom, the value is 4086.0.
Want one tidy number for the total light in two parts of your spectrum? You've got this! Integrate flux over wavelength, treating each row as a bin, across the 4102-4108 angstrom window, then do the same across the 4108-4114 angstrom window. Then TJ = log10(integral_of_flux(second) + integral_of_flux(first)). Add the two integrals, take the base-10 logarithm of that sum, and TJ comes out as 1.91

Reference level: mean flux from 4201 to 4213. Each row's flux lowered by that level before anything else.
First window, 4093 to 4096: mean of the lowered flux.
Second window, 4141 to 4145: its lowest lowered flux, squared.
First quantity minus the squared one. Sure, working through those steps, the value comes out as -1.0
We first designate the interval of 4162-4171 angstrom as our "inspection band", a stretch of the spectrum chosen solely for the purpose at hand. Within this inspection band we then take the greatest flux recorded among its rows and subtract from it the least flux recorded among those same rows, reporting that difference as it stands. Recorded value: 2.6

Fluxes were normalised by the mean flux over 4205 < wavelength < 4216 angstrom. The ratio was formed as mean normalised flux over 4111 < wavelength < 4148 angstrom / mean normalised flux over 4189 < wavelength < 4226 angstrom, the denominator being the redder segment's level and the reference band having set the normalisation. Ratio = 0.99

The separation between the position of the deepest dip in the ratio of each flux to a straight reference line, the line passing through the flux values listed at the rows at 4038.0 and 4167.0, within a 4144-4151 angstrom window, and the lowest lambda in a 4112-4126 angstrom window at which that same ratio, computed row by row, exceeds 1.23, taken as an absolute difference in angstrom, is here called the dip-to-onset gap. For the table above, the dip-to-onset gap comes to 28.5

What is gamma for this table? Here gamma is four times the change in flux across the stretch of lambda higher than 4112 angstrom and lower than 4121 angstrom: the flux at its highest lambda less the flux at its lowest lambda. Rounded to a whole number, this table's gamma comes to 1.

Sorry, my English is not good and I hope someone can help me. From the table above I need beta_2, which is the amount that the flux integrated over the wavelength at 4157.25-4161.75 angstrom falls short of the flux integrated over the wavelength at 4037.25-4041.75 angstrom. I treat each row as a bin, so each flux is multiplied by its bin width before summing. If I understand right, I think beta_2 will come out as -1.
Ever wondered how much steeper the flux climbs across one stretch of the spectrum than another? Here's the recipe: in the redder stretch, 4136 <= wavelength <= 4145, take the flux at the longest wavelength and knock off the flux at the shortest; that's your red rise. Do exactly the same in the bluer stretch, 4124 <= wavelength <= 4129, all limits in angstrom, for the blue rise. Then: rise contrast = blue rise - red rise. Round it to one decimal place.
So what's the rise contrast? 2.2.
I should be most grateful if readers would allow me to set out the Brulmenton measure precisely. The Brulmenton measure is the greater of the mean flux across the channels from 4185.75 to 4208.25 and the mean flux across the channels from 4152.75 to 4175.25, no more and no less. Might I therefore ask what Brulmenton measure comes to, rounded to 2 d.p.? 6.79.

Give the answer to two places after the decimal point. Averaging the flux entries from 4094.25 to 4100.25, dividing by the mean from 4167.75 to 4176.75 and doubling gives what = 2.20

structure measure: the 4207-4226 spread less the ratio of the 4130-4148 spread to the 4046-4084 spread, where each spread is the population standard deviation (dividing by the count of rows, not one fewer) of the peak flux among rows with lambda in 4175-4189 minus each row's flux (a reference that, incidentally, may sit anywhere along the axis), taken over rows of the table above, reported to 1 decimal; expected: -0.7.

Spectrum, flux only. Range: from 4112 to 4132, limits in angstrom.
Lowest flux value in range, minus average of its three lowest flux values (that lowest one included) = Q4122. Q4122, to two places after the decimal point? -0.36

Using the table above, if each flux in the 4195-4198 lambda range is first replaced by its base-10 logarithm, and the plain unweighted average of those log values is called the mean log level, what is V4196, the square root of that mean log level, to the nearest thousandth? 0.899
